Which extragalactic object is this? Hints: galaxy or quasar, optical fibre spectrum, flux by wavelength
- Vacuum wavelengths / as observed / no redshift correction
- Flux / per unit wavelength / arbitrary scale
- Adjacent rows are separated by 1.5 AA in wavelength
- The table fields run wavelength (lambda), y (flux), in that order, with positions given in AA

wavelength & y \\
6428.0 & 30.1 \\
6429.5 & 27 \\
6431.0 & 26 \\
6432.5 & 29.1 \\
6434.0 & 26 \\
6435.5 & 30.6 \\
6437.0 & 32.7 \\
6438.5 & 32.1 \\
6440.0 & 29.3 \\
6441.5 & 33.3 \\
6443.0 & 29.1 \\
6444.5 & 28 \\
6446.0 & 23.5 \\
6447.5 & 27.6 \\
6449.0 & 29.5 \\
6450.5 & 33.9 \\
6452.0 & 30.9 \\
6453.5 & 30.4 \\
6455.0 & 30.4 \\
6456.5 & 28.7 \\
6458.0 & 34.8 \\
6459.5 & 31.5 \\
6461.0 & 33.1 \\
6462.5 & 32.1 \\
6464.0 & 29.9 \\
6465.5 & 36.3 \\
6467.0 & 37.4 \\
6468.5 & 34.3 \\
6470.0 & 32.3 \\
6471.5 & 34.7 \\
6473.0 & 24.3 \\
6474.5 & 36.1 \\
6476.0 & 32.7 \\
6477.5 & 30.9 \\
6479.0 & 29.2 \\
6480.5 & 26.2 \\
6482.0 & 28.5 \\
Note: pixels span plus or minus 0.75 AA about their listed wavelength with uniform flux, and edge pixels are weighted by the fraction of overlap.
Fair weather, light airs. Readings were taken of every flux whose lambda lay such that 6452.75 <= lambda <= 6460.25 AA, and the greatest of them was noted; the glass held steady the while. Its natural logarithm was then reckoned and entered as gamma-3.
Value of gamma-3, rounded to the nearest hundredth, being 3.55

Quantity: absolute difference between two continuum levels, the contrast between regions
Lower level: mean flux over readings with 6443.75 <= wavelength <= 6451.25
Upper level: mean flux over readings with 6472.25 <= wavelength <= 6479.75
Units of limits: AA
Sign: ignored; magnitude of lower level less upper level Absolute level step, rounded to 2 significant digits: 2.1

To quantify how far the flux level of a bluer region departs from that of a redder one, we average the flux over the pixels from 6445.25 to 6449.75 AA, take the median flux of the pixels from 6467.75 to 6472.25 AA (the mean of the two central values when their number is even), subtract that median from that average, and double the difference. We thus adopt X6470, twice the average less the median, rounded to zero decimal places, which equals -15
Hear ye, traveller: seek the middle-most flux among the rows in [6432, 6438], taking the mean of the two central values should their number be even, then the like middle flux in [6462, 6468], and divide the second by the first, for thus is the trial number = 1.15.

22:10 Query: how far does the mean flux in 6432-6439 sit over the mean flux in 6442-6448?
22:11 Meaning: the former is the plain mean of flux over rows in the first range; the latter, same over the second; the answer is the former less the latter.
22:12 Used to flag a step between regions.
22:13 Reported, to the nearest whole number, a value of 3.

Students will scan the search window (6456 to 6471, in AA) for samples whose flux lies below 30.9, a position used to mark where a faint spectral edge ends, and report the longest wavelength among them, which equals 6464.0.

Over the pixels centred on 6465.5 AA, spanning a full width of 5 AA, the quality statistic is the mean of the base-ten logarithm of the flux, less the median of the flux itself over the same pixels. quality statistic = -34.8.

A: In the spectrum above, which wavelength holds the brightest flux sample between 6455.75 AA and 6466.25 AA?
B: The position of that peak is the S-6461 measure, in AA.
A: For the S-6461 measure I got 6465.5 AA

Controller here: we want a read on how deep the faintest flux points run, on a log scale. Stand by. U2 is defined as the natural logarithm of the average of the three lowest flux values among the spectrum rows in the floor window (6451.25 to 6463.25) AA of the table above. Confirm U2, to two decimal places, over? 3.40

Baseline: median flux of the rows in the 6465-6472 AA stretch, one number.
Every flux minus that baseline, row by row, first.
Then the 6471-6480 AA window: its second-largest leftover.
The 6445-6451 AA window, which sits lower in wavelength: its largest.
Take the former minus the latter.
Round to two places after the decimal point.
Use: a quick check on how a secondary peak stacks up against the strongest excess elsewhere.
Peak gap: 0.80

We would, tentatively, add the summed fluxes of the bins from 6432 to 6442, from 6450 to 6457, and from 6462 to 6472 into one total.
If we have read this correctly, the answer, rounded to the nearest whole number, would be 604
